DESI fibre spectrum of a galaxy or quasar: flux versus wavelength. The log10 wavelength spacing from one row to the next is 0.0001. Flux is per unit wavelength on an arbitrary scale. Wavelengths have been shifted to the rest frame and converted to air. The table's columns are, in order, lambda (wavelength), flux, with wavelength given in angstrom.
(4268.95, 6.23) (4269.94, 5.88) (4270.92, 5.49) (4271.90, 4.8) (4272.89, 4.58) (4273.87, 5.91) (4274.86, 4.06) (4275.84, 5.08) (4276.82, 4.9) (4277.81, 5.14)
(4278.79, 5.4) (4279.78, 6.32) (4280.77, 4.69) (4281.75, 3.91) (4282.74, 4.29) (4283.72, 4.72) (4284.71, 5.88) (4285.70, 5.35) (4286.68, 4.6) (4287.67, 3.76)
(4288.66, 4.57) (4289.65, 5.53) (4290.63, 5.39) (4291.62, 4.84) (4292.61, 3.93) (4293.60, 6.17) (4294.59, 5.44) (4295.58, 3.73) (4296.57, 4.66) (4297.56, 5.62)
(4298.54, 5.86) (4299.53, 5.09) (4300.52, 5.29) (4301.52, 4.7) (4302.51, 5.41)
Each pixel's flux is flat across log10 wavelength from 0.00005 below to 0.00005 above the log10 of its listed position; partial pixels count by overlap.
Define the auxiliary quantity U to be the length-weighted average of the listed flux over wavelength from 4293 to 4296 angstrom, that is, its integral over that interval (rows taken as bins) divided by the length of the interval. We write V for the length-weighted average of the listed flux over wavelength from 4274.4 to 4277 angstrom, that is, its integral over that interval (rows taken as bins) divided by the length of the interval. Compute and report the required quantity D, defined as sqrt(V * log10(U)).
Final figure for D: 1.82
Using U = 5.10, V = 4.68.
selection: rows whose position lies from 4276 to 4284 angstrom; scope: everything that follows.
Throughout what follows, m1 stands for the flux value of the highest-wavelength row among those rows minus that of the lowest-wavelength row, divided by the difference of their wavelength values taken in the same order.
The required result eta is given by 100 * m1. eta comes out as -3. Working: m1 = -0.03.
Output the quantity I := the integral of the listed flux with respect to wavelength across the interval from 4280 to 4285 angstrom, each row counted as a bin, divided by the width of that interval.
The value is 4.74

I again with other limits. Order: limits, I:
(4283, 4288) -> 4.87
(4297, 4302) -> 5.30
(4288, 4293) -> 4.83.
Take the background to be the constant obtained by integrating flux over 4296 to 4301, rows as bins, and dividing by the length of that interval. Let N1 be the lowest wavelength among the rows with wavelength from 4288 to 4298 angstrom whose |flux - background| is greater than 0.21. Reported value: 4288.66 angstrom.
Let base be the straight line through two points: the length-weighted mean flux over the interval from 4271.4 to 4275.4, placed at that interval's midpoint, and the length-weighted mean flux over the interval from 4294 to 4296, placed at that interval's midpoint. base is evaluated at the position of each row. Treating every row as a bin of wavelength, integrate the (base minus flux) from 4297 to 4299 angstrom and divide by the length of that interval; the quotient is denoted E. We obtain -1.04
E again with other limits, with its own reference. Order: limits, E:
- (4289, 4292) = -0.52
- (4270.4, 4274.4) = -0.34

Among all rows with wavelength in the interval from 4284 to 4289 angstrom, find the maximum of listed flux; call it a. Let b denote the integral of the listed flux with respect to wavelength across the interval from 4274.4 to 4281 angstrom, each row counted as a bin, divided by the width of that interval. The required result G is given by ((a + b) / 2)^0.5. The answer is 2.34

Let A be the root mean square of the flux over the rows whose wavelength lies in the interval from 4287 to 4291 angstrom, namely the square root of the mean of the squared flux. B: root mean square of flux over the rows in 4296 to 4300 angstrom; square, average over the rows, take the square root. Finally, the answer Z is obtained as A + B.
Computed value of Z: 10.19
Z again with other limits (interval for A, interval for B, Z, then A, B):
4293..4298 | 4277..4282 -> 10.35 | 5.19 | 5.15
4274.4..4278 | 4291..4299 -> 9.91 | 4.81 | 5.10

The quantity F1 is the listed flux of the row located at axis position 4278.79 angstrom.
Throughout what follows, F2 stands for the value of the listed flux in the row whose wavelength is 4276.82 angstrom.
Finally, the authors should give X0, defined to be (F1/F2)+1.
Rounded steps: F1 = 5.4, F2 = 4.9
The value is 2.10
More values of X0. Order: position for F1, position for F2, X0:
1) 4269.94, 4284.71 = 2.00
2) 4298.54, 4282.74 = 2.37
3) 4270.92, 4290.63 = 2.02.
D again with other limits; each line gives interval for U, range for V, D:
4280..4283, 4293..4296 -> 1.82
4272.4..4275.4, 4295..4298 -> 1.79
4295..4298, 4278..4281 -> 1.92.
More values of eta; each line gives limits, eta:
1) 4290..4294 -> 26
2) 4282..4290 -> 18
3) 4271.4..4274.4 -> 56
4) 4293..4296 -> -123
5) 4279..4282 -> -122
